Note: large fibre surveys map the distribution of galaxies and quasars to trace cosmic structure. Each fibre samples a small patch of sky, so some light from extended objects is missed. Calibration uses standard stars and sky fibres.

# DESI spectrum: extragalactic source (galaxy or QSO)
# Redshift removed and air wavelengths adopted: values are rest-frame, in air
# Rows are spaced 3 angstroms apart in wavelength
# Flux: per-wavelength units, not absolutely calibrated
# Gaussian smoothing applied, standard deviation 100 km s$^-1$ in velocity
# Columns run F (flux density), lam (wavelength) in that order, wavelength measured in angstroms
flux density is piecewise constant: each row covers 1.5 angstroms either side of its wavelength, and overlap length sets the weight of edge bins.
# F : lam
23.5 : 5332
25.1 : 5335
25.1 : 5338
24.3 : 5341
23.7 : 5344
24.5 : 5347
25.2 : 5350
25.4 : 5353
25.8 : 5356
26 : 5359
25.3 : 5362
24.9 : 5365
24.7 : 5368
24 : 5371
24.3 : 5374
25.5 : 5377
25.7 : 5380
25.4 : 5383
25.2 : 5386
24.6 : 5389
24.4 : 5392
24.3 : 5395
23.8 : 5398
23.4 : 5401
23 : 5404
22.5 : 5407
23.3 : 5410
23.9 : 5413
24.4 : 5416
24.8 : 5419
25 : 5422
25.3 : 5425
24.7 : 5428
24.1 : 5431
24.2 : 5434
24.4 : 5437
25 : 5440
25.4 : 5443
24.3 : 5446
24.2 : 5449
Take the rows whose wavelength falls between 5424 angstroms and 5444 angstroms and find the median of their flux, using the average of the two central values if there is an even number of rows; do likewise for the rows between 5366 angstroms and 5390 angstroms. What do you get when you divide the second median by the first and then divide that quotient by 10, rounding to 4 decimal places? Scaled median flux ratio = 0.1010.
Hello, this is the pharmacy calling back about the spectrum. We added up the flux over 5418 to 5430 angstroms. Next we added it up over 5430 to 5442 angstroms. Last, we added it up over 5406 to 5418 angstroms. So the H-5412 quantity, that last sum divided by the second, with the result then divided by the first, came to 0.0097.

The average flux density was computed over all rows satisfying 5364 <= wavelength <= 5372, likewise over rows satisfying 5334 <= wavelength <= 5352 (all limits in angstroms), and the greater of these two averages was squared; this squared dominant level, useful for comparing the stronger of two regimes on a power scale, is 608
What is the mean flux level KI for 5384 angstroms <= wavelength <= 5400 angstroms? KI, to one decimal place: 24.5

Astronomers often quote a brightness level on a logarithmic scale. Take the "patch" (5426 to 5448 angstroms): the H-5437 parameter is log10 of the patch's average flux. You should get 1.39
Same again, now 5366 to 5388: 1.40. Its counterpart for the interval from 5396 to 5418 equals 1.37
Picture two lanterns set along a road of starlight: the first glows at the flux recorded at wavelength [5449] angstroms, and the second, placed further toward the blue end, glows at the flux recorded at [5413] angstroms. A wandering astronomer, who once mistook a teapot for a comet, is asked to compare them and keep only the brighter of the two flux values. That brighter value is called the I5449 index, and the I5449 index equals 24.2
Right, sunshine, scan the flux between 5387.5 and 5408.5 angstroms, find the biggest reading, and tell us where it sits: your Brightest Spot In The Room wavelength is 5389 angstroms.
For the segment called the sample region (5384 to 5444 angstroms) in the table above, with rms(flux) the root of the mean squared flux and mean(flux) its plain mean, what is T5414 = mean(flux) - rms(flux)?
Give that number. -0.012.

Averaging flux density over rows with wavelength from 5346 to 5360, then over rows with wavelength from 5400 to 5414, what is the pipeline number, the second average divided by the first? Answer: 0.91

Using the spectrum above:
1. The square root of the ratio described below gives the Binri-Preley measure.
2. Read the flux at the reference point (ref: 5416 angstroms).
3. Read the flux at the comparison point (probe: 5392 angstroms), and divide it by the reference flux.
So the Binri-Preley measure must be 1.00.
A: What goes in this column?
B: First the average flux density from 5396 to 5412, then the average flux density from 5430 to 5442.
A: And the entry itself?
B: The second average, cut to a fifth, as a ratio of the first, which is 0.211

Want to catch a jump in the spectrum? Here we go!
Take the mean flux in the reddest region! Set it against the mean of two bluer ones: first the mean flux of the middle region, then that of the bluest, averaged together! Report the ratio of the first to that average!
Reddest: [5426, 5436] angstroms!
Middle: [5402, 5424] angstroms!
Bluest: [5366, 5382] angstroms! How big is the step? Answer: 1.00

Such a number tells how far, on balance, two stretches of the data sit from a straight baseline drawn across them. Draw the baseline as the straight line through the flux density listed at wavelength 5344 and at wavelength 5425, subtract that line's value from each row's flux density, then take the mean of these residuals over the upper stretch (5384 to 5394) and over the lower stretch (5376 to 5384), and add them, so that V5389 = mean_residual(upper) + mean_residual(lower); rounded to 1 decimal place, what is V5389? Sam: 1.3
